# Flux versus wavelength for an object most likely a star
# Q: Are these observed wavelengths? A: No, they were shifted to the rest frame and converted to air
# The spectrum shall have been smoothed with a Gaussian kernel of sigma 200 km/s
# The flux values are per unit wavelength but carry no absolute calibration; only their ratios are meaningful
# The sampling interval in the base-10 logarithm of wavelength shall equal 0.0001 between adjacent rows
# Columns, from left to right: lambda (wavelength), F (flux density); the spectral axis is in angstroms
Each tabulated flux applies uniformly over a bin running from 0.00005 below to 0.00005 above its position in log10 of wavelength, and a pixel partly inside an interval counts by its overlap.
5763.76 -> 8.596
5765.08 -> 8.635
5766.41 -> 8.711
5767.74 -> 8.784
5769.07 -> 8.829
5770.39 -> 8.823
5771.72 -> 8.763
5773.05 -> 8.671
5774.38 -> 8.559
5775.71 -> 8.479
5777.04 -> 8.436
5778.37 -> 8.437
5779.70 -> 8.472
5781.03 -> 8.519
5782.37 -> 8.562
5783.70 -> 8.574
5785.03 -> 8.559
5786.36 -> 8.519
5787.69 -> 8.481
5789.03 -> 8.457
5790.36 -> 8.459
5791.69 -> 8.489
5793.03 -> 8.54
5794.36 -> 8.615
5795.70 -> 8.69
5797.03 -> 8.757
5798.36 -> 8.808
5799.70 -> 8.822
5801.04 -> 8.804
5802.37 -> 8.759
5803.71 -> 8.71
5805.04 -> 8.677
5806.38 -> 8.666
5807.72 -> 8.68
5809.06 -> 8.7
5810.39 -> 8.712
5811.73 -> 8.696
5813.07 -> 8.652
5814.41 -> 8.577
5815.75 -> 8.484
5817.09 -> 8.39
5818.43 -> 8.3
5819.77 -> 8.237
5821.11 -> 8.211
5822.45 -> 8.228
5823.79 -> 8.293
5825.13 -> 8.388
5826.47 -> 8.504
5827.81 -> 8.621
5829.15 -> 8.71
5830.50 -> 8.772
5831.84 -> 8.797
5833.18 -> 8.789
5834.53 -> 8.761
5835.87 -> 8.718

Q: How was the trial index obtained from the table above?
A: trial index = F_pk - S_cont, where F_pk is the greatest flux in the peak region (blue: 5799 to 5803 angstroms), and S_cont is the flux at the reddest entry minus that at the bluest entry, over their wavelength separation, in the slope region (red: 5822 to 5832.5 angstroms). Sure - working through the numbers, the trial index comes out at 8.76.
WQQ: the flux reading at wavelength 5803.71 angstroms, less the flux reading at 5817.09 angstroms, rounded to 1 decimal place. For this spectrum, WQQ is 0.3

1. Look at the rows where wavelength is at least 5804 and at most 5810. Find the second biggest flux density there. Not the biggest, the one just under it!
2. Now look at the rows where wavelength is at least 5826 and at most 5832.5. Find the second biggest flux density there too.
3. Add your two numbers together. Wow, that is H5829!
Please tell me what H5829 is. 17.5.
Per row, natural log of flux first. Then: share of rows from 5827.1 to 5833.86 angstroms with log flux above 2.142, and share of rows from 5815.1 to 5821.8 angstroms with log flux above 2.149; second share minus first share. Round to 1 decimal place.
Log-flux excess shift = -1.0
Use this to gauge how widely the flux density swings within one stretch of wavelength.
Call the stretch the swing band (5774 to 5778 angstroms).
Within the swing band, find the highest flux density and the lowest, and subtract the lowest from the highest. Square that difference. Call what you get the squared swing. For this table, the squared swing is 0.015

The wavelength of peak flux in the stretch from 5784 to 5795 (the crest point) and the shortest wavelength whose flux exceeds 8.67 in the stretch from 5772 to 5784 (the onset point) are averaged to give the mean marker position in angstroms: 5783.7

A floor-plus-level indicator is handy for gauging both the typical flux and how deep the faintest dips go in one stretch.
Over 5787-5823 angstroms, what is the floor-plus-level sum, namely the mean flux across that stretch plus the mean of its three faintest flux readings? 16.80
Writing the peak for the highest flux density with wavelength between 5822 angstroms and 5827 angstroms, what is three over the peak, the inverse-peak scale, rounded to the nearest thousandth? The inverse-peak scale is 0.353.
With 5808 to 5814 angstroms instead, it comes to 0.344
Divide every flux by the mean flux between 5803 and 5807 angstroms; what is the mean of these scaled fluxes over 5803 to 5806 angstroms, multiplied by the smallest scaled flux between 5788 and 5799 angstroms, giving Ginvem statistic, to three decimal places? 0.975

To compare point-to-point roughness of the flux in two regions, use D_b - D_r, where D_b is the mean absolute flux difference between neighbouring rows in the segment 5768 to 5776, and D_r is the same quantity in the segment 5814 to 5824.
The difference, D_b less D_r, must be 0.006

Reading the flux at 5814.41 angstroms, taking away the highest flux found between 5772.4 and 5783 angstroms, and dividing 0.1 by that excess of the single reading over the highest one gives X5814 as -1.06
